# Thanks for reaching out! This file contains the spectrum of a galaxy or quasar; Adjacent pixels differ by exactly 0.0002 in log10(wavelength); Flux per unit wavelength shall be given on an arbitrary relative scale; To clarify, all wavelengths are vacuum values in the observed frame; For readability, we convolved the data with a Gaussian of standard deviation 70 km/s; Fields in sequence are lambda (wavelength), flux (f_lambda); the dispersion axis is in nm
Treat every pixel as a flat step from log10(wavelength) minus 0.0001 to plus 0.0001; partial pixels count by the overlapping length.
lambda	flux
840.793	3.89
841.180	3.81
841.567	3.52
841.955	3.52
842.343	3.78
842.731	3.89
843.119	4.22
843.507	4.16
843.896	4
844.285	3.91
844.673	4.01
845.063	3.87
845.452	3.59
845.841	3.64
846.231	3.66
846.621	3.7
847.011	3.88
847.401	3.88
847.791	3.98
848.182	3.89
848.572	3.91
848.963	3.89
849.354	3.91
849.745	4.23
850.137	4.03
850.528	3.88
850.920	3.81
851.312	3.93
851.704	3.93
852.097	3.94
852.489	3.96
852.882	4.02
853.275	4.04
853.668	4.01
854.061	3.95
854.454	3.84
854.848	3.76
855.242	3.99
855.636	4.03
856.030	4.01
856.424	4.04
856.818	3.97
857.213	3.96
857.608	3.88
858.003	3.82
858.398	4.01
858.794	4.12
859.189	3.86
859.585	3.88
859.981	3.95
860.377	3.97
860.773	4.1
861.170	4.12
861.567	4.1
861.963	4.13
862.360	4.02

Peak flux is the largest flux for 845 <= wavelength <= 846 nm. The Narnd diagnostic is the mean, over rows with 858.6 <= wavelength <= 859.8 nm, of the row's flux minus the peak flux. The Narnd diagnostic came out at 0.083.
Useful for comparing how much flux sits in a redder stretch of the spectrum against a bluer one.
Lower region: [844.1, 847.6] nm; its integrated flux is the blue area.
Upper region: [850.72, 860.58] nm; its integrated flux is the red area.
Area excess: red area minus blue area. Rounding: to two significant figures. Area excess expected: 26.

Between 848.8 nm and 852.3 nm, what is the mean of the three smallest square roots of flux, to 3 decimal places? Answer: 1.965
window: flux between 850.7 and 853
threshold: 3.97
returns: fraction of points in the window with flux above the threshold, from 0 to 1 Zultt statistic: 0.17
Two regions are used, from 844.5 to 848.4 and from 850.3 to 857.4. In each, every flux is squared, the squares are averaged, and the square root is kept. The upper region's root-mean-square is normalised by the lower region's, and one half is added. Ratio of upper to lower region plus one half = 1.54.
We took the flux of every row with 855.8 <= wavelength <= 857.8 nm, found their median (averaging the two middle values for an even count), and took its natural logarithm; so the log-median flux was 1.38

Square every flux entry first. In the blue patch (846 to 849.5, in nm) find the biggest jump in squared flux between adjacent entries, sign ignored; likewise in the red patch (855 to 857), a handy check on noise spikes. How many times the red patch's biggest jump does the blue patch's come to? 2.4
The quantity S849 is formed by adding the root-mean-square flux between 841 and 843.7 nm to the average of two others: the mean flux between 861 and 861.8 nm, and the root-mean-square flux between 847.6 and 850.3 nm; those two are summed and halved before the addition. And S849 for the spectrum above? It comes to 7.90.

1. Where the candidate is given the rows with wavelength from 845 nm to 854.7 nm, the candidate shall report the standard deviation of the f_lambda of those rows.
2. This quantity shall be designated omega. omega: 0.14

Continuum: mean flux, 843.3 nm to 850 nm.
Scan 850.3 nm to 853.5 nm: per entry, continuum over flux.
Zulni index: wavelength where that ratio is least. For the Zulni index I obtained 853.275 nm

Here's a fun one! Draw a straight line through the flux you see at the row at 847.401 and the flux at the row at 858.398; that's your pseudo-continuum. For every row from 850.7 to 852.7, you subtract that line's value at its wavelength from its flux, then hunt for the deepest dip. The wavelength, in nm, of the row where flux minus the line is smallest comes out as 850.920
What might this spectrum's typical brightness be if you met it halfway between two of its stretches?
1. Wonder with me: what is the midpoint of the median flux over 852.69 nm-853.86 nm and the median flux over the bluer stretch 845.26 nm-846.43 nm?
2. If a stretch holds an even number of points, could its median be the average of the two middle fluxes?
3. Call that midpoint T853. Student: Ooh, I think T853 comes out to 3.83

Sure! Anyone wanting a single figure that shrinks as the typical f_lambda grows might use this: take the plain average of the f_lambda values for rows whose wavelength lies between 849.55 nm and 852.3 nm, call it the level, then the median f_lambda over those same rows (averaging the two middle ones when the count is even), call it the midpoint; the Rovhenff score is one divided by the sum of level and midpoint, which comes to 0.1267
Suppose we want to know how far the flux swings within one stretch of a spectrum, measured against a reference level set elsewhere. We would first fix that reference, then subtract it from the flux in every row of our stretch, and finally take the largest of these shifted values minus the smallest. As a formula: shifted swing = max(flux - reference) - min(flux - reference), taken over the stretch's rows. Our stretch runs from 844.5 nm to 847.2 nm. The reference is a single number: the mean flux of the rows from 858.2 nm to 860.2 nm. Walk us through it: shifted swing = 0.42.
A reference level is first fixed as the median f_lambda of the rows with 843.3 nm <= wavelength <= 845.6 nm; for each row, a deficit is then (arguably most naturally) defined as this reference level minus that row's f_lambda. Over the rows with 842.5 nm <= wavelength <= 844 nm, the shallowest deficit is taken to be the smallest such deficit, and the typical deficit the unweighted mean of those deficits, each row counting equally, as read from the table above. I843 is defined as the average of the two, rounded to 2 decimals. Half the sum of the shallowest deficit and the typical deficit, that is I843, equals -0.19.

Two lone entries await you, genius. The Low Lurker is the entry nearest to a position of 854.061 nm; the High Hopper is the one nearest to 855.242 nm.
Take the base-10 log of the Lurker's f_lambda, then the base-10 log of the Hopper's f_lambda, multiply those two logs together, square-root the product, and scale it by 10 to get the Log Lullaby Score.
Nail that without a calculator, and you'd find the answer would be 5.99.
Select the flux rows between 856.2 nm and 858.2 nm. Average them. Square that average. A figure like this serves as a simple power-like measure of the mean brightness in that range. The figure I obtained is 15.5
